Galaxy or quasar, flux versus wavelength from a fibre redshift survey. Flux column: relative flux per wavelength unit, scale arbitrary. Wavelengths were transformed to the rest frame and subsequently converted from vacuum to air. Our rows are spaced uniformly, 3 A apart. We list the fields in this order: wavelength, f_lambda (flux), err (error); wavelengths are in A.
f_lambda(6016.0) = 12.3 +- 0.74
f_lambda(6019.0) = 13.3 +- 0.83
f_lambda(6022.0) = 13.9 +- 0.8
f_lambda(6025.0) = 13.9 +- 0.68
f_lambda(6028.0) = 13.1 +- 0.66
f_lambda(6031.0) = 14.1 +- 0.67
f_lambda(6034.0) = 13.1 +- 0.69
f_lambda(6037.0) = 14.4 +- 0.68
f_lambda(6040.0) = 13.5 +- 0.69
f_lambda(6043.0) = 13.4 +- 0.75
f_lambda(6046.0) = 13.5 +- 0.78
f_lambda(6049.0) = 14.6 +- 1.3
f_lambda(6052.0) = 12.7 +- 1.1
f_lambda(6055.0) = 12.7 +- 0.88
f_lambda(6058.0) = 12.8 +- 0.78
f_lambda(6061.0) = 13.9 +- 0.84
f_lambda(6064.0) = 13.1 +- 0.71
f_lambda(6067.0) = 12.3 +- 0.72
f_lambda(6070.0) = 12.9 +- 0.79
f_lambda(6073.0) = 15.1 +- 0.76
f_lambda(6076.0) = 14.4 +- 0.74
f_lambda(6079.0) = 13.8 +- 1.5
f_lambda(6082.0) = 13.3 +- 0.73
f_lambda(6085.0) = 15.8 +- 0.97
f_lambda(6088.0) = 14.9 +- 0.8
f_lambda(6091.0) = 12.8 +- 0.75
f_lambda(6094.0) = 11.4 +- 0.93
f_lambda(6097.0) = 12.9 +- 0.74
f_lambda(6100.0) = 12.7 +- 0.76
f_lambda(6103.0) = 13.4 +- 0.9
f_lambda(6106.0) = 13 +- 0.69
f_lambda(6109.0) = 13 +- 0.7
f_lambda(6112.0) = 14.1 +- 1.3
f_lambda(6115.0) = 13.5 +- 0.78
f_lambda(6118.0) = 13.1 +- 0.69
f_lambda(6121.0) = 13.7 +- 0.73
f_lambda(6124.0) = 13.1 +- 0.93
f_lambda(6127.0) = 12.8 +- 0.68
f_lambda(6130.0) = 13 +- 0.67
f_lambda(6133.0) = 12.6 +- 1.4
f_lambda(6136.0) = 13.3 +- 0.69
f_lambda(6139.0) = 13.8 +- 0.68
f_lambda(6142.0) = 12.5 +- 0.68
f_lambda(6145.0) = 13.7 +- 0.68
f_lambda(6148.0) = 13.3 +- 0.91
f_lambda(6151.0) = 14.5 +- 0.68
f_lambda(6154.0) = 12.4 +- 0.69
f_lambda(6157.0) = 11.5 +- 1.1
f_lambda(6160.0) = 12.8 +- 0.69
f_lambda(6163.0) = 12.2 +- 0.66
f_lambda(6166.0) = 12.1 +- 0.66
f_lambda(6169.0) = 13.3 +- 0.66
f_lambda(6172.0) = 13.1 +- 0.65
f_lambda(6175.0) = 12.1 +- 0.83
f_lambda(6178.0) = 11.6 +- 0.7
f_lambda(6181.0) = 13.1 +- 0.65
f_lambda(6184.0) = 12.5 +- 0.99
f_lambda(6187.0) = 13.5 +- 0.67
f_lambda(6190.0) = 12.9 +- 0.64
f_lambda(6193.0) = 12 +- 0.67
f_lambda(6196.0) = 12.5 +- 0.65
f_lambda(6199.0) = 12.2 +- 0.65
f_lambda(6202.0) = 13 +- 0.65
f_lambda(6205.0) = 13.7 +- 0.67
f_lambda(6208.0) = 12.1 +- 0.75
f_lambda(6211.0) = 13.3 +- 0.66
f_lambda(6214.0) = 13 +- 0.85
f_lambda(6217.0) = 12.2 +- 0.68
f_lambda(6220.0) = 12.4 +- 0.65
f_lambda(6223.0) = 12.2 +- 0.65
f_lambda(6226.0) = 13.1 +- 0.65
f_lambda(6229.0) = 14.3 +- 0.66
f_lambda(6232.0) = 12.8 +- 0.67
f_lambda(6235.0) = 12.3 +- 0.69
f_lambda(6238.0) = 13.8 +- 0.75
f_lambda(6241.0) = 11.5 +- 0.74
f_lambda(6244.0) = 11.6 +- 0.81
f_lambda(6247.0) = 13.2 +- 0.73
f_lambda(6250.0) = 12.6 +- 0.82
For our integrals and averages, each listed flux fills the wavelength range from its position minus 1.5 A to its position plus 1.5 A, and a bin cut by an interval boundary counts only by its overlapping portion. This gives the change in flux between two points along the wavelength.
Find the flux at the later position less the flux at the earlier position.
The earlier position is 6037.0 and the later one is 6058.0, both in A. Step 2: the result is -1.6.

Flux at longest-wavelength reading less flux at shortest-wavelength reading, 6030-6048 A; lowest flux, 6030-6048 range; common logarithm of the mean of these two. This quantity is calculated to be 0.796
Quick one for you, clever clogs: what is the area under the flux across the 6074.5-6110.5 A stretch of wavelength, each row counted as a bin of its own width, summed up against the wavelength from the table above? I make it 484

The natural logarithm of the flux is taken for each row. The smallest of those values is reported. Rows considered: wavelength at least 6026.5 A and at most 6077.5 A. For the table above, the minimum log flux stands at 2.51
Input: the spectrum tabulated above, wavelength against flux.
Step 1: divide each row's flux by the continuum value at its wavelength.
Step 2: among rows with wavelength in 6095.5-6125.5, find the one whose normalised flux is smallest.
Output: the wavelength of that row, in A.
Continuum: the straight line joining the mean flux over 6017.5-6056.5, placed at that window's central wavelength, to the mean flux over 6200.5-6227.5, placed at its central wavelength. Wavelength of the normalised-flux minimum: 6100.0 A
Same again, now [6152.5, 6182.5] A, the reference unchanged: 6157.0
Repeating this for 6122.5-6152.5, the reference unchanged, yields 6142.0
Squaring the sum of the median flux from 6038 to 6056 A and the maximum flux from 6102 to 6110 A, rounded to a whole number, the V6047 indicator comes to 721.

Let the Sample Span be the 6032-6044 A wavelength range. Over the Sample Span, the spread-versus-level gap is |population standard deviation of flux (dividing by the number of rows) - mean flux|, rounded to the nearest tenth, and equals 13.1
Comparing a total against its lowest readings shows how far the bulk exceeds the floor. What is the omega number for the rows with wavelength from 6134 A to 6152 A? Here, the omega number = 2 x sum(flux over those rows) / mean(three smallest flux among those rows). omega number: 12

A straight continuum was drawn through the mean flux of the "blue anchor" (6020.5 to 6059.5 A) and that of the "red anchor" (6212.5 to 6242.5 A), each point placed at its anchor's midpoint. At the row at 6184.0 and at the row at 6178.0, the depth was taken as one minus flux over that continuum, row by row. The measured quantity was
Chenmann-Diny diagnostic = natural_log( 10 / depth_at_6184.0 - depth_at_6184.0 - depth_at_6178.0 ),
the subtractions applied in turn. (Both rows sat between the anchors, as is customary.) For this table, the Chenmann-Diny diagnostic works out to 5.7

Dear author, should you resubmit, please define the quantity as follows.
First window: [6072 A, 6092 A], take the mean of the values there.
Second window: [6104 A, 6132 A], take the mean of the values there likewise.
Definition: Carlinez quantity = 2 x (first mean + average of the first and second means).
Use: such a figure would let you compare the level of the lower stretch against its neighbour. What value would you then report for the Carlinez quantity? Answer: 56.2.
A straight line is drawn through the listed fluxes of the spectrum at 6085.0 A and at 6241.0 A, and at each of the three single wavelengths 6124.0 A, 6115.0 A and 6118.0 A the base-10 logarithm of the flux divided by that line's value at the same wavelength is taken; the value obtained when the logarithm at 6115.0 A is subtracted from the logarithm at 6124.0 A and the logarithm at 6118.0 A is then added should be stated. -0.06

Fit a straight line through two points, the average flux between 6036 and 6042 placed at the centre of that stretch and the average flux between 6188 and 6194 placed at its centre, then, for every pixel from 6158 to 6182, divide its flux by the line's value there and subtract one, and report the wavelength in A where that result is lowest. 6178.0 A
